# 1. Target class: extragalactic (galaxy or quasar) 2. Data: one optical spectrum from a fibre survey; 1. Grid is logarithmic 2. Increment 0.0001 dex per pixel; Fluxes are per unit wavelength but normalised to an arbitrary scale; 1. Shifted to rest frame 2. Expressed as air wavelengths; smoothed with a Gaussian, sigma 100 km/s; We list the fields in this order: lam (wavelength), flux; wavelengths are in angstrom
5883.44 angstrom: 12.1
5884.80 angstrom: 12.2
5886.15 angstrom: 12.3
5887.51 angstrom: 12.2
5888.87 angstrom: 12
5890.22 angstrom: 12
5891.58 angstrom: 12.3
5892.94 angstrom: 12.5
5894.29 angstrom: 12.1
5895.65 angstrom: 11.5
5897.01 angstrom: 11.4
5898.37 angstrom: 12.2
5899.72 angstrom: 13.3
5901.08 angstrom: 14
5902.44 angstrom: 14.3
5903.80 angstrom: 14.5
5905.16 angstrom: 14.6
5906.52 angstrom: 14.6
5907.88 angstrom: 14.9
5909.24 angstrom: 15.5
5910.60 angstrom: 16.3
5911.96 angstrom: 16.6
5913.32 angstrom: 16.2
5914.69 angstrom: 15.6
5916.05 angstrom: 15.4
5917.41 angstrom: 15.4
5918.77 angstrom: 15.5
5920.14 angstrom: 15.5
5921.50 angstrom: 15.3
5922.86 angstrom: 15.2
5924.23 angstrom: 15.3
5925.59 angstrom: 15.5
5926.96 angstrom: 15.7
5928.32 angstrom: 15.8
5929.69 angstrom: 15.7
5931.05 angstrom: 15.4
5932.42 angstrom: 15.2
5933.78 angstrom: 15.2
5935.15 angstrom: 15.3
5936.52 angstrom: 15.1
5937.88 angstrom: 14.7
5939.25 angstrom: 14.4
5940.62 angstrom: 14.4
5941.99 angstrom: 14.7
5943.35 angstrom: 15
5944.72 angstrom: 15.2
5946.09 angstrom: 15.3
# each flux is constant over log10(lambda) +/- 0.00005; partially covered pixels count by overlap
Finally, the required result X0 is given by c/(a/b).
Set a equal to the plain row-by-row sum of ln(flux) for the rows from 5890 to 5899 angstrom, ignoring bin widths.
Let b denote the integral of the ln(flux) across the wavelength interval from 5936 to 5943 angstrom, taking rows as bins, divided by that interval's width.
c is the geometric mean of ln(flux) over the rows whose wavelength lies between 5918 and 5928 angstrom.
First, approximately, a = 17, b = 2.69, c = 2.74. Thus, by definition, 0.42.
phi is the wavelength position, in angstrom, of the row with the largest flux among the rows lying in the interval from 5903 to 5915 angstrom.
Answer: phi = 5911.96 angstrom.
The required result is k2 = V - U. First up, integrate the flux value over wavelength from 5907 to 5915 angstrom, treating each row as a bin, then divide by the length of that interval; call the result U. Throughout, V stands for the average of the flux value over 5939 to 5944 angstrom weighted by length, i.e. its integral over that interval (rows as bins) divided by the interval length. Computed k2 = -1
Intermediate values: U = 15.8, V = 14.7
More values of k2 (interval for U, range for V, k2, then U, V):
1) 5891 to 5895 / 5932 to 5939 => 3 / 12.3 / 15.1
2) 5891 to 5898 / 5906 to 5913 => 4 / 12.0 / 15.6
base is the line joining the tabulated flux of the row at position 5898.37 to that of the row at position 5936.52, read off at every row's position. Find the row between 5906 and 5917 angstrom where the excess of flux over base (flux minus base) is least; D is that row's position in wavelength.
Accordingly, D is 5906.52 angstrom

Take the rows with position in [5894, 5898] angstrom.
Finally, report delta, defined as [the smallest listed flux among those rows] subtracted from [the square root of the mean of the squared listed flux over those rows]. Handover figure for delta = 0.27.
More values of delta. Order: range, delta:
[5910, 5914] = 0.17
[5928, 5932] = 0.23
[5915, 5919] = 0.03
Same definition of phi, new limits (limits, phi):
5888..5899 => 5892.94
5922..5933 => 5928.32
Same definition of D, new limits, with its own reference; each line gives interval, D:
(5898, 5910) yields 5898.37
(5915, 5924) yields 5922.86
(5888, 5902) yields 5897.01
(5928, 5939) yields 5937.88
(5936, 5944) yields 5940.62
